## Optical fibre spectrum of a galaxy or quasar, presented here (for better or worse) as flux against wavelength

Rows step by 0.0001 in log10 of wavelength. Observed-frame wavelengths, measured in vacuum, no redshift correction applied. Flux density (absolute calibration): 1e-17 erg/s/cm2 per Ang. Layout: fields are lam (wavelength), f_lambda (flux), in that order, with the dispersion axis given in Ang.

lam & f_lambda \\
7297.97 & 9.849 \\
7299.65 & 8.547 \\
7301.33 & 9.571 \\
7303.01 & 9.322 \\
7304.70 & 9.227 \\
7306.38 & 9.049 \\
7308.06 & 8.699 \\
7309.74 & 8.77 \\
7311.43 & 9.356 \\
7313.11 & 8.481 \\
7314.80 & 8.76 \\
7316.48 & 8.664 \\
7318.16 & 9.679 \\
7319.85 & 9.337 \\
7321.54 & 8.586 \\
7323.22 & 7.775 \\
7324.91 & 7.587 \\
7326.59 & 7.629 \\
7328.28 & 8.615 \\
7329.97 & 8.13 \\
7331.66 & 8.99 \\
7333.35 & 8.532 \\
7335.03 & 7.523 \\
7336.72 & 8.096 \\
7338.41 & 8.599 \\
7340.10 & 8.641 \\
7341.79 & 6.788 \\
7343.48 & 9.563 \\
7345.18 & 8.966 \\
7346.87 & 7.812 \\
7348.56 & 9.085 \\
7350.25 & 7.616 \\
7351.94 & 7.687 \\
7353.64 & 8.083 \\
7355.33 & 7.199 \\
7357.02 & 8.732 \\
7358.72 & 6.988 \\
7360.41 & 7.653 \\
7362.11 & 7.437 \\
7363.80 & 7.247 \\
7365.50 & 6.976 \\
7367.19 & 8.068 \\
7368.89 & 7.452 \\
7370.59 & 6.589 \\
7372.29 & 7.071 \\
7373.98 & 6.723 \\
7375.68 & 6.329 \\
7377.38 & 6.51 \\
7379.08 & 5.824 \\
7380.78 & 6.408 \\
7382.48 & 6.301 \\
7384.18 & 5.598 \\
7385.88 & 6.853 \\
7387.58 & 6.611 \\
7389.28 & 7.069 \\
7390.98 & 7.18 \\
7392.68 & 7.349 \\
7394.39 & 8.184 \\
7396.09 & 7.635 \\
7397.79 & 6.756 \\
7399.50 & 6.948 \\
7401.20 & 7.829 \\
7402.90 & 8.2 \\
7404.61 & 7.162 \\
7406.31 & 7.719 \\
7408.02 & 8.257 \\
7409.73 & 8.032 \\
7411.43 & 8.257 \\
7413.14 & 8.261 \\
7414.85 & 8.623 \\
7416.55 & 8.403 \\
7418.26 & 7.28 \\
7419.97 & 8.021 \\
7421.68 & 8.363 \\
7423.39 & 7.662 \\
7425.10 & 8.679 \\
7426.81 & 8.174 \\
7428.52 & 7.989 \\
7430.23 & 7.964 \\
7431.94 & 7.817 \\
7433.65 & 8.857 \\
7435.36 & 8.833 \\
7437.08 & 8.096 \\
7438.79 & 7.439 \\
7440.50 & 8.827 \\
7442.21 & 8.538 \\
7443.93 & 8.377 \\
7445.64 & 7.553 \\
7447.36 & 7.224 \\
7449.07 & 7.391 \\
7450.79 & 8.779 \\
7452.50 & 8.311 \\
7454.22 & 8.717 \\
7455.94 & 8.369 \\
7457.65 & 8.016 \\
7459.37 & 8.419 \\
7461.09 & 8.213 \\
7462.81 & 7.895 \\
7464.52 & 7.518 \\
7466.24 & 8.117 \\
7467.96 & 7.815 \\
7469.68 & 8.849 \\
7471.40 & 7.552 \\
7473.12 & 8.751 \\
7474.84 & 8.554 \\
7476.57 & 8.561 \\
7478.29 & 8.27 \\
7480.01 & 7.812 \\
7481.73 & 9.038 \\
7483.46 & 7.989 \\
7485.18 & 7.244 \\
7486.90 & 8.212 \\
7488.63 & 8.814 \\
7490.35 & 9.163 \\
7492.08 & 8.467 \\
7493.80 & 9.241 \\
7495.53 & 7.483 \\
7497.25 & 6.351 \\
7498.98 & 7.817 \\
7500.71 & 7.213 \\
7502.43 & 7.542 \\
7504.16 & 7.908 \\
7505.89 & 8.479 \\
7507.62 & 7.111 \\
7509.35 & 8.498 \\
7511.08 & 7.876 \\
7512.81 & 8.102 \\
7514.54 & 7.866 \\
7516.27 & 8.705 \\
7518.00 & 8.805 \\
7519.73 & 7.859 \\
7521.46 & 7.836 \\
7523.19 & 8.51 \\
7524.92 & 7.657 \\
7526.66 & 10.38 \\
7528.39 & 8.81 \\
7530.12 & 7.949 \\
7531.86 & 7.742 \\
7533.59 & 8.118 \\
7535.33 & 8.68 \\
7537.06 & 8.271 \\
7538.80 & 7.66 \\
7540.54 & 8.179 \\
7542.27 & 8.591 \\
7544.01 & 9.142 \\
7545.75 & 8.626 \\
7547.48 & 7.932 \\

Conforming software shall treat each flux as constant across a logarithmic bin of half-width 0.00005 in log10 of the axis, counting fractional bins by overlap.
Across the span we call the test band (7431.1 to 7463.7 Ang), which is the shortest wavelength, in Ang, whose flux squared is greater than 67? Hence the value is 7433.65 Ang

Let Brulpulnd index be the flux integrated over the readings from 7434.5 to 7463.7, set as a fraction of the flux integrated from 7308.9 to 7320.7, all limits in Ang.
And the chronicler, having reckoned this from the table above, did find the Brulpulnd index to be 2.2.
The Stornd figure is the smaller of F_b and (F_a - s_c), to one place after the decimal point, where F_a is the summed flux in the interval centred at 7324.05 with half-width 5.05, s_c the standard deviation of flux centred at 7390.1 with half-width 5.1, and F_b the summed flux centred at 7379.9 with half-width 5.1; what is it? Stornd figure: 37.0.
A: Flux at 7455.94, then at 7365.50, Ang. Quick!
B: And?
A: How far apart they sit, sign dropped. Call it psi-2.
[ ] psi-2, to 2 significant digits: 1.4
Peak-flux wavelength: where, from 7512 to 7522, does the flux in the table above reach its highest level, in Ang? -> 7518.00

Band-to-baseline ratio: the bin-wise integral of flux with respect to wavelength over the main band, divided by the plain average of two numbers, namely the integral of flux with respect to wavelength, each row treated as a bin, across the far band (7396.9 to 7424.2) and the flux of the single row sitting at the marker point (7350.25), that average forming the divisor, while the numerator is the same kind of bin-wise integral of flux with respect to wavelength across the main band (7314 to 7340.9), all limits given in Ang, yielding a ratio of 2.05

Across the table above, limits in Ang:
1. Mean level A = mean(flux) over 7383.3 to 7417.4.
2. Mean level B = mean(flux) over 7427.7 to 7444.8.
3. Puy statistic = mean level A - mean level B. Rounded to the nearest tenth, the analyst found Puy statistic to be -0.7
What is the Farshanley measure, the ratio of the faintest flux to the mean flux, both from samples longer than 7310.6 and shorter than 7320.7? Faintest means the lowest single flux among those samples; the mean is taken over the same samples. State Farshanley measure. 0.938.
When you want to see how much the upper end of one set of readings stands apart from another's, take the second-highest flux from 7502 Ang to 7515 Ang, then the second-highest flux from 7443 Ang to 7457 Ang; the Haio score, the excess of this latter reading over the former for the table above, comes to 0.2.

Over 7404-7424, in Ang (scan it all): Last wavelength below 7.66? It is 7418.26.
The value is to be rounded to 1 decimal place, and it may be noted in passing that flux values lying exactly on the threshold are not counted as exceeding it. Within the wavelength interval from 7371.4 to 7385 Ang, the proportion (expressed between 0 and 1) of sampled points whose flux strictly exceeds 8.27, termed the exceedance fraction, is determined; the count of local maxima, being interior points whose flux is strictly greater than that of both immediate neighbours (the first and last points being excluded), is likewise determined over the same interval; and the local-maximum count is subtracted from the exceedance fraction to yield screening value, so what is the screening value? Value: -2.0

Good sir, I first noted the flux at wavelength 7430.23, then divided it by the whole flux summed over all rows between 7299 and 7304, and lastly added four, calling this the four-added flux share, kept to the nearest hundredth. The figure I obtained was 4.29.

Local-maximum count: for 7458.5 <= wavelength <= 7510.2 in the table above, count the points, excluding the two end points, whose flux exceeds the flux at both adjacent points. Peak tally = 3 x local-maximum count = 27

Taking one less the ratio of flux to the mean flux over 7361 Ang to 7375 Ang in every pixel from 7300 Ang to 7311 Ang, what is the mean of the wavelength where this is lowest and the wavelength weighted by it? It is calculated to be 7303.2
